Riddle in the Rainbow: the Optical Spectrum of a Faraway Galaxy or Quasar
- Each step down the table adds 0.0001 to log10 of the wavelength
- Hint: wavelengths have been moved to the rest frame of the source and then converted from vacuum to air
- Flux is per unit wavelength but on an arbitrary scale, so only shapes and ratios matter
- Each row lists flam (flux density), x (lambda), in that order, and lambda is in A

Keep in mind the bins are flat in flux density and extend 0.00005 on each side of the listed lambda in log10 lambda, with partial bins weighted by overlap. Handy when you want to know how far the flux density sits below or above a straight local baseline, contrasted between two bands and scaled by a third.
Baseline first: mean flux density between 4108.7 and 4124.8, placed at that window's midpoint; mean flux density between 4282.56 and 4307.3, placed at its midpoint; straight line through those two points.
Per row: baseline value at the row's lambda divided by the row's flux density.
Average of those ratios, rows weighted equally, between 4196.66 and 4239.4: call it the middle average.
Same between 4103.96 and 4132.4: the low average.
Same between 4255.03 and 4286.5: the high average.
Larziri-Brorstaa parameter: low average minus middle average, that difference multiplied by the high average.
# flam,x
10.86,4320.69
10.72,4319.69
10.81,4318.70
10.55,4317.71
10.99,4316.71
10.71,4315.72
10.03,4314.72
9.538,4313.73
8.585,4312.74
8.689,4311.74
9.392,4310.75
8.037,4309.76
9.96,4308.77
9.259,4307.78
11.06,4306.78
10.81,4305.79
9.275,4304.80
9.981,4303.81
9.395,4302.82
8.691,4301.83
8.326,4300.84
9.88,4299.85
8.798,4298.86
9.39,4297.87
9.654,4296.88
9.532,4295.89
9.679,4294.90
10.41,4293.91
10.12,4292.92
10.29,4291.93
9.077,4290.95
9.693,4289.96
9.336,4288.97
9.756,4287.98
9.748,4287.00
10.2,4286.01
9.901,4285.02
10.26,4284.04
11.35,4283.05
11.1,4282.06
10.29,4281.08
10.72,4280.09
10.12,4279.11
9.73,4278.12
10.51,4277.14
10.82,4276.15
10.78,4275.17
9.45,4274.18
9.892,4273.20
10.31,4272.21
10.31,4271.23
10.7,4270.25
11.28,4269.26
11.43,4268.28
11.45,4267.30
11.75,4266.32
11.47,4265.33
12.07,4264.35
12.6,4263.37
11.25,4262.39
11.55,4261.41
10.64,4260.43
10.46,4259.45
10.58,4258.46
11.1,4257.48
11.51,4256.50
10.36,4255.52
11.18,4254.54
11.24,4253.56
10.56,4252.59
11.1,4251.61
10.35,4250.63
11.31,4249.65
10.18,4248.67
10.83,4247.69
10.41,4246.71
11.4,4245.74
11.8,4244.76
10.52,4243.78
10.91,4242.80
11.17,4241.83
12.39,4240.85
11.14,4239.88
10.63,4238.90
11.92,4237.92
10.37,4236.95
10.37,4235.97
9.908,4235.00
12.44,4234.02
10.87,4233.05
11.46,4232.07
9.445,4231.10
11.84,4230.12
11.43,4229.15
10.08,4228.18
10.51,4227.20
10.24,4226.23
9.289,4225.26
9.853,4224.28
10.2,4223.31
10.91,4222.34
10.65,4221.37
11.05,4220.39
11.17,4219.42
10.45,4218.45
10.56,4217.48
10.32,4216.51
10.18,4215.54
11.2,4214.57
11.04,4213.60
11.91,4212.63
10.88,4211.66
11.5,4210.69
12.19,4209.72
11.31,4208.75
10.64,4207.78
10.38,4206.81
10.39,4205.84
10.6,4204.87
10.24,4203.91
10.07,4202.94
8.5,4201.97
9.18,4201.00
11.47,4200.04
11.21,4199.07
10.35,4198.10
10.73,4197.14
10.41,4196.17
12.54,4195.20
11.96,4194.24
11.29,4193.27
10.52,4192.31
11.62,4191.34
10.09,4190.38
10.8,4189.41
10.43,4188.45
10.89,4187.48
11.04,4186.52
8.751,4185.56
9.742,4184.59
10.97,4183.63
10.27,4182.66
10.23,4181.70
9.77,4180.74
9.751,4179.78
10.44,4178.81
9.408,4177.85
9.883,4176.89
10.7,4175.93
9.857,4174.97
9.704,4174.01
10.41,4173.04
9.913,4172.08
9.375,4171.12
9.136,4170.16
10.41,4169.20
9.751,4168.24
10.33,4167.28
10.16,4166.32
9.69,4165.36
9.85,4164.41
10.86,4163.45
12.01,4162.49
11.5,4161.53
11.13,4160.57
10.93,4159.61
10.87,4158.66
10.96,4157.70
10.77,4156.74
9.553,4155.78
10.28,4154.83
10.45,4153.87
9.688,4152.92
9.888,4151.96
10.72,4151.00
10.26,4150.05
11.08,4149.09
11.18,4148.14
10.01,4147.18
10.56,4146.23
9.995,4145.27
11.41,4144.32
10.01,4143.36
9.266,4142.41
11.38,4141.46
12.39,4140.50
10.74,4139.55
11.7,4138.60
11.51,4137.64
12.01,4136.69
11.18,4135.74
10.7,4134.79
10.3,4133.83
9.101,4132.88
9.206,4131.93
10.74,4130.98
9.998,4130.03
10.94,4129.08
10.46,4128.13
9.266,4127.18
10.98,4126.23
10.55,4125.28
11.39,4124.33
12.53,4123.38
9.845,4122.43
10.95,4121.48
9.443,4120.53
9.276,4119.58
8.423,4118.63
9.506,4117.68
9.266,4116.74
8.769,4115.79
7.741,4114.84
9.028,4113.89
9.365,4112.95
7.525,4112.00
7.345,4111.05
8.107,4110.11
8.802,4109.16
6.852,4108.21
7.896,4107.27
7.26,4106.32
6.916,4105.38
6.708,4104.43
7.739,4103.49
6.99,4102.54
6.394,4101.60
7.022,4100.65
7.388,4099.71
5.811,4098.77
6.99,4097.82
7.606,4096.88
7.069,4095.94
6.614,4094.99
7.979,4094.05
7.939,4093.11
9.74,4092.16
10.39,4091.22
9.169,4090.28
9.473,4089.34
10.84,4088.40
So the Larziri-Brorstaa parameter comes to 0.12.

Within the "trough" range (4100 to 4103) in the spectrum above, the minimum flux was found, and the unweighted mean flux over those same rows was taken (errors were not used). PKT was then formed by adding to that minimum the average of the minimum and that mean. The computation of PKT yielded 13.0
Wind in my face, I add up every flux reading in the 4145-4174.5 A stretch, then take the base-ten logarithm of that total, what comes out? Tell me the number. 2.51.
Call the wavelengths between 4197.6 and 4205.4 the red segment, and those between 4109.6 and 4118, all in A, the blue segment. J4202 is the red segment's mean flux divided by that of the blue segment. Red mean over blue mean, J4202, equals 1.20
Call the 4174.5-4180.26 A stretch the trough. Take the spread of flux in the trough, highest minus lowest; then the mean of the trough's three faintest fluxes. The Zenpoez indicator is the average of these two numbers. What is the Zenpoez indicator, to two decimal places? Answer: 5.48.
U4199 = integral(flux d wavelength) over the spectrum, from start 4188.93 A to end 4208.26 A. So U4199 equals 206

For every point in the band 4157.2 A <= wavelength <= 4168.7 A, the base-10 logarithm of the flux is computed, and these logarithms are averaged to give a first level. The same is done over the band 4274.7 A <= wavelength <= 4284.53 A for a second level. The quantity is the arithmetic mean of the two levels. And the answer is 1.03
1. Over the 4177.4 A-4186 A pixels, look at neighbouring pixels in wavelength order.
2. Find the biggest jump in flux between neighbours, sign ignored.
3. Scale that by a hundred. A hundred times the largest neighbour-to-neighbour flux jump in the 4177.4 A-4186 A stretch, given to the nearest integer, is 123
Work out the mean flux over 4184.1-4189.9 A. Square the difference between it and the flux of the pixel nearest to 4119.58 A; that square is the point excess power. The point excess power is 1.0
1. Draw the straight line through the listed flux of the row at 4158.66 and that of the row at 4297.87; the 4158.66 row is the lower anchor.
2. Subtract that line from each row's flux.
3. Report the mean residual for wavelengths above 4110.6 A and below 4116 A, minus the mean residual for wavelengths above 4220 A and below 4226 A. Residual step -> -3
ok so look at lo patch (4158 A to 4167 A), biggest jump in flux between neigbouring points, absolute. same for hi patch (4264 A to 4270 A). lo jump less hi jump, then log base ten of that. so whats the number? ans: -0.3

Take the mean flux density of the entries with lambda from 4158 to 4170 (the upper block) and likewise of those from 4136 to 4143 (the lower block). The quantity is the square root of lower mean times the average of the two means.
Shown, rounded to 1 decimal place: 11.1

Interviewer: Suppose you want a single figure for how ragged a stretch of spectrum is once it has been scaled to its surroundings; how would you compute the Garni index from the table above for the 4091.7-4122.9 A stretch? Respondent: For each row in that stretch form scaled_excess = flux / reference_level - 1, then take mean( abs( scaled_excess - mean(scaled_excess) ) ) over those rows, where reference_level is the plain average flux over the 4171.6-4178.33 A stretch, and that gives 0.100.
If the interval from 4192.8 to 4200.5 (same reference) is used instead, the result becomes 0.057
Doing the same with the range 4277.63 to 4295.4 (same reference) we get 0.043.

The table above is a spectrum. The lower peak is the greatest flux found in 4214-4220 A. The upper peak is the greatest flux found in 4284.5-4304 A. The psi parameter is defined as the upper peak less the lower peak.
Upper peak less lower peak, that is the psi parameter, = -0.8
